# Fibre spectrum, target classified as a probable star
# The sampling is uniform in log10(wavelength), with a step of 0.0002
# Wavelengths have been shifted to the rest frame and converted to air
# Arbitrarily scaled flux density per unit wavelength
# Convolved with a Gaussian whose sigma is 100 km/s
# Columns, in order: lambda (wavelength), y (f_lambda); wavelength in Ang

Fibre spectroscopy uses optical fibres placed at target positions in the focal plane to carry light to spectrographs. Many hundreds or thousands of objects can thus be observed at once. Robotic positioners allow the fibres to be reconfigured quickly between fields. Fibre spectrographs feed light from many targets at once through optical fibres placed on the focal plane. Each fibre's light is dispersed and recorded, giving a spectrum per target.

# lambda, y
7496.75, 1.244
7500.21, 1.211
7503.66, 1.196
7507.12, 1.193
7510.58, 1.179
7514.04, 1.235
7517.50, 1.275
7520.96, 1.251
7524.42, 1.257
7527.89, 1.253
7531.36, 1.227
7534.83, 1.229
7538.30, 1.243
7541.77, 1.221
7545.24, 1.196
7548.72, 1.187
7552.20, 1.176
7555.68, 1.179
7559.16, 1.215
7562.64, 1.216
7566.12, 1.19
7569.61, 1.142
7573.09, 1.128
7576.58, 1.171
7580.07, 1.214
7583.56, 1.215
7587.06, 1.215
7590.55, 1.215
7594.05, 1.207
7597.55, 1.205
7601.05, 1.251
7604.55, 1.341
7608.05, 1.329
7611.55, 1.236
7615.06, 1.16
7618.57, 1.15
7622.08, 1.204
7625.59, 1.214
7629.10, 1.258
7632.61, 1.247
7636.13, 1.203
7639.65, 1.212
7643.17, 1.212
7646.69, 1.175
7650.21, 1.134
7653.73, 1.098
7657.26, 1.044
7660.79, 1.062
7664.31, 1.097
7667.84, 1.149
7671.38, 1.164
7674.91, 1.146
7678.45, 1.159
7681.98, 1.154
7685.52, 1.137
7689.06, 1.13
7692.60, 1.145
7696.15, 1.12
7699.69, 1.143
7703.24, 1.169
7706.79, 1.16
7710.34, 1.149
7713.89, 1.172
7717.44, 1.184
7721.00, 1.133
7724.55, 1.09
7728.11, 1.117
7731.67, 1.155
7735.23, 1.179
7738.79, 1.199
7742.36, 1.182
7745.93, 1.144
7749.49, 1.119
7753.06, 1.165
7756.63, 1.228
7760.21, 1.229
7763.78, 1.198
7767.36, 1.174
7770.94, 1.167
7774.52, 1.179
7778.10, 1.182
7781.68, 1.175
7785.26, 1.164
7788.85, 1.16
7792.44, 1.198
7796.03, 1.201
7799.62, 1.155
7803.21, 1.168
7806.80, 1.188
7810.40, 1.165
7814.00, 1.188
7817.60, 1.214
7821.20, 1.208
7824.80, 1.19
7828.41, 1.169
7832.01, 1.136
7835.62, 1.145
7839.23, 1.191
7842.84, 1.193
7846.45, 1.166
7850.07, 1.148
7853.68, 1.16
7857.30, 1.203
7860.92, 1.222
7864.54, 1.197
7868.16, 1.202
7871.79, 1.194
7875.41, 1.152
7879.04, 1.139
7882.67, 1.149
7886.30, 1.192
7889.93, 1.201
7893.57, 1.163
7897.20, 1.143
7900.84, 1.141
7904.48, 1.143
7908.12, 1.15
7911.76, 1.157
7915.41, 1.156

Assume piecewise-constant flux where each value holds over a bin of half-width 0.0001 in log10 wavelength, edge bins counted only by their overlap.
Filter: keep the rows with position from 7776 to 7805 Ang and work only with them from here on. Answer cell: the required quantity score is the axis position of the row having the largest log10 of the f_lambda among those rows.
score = 7796.03 Ang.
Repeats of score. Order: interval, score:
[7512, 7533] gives 7517.50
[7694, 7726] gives 7717.44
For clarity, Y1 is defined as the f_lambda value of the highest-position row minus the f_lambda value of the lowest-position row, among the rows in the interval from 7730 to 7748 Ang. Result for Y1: -0.011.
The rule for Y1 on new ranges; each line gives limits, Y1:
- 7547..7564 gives 0.029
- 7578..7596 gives -0.007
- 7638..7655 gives -0.114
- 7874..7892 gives 0.049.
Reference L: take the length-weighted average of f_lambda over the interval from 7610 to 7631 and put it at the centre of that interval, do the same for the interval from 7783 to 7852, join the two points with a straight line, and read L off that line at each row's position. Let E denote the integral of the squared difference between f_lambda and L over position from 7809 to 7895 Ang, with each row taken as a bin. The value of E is 0.06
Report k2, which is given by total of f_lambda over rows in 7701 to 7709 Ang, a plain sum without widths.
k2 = 2.33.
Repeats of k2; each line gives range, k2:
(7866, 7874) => 2.40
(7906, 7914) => 2.31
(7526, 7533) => 2.48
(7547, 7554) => 2.36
